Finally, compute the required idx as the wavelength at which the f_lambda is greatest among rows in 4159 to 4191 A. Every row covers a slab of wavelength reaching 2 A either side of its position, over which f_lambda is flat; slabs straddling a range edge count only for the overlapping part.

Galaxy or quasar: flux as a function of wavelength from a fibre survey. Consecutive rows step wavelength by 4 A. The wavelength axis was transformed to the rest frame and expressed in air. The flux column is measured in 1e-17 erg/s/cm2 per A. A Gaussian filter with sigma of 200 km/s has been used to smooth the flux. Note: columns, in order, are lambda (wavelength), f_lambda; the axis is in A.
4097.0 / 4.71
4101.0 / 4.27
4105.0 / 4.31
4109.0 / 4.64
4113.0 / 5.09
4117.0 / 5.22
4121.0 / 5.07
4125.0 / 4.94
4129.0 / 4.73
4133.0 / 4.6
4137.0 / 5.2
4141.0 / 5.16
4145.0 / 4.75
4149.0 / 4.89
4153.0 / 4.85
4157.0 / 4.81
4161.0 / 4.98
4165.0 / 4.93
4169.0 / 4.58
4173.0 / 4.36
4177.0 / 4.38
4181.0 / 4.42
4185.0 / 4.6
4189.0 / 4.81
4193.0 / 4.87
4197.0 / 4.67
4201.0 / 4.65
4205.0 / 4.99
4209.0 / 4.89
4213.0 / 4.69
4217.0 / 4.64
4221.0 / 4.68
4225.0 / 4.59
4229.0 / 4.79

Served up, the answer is 4161.0 A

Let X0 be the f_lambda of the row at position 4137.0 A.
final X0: 5.2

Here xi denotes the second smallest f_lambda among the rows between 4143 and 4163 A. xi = 4.81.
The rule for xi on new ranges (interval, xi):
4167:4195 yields 4.38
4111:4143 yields 4.73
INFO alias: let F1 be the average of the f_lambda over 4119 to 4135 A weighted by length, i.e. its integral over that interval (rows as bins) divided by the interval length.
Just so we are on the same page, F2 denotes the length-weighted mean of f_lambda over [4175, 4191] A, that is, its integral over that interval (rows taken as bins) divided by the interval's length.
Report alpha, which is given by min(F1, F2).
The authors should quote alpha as 4.55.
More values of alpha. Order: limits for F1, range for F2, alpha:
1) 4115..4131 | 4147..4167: 4.89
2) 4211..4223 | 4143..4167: 4.67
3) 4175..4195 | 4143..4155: 4.62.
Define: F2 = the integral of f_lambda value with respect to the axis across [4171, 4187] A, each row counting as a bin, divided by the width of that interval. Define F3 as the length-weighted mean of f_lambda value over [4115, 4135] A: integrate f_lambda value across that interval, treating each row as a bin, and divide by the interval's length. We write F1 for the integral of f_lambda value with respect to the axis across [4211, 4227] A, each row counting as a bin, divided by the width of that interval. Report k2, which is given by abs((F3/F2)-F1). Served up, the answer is 3.5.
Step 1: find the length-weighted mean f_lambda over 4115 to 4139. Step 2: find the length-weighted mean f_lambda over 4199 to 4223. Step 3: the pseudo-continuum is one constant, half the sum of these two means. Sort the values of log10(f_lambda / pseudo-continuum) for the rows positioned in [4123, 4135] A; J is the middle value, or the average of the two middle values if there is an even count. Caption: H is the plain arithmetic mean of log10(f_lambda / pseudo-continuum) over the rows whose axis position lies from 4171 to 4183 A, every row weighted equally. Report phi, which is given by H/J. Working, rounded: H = -0.044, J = -0.0116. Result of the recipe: 4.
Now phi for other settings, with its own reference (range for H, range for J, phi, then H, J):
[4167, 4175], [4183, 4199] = 3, -0.036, -0.0108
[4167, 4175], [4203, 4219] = 6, -0.036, -0.0062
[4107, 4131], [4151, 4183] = -1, 0.008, -0.0150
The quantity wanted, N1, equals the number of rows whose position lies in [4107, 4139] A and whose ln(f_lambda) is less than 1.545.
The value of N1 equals 2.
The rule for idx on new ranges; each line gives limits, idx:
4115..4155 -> 4117.0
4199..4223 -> 4205.0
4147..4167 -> 4161.0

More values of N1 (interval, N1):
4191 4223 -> 4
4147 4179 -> 3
